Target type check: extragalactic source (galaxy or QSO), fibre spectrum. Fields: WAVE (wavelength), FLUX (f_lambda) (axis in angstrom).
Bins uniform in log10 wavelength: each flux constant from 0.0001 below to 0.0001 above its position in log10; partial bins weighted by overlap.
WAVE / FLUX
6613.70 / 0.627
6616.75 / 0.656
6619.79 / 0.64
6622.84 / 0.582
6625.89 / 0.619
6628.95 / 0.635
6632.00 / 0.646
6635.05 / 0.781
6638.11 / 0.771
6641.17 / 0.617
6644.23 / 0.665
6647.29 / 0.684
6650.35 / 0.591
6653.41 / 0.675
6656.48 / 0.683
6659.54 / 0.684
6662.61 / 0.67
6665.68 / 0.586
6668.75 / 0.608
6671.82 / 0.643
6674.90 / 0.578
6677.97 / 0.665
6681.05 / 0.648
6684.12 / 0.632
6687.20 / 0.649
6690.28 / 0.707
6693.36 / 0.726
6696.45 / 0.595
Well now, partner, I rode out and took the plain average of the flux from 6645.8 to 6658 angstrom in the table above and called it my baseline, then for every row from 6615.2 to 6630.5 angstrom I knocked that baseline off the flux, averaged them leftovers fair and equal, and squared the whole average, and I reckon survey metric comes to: 0.0010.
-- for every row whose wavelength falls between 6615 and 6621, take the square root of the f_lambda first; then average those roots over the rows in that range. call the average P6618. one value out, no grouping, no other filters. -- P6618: 0.805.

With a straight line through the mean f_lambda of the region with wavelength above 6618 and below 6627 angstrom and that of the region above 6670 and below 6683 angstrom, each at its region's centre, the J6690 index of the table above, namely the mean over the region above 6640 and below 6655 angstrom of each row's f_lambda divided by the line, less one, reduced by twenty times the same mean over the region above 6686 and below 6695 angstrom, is -1.7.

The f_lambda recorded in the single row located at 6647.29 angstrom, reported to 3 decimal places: 0.684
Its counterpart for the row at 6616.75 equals 0.656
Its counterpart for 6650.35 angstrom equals 0.591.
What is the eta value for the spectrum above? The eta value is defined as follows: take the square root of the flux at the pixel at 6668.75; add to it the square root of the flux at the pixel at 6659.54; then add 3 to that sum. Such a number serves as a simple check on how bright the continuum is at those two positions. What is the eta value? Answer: 4.61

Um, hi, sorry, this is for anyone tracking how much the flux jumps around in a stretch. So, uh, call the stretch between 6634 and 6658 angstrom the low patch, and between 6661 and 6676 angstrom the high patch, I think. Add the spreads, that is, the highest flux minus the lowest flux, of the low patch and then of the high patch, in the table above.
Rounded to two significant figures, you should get 0.28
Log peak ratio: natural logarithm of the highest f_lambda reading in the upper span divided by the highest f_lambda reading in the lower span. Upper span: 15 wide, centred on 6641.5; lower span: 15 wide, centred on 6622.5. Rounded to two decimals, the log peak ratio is 0.17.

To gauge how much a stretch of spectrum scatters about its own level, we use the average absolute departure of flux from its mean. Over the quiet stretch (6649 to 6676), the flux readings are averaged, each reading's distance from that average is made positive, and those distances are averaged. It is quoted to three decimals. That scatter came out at 0.040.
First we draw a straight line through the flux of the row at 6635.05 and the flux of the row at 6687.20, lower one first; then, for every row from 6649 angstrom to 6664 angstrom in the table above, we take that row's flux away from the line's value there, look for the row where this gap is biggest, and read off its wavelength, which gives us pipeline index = 6650.35 angstrom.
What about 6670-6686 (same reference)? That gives 6674.90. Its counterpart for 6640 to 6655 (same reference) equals 6650.35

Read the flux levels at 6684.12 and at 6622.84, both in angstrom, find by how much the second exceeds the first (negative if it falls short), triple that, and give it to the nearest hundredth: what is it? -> -0.15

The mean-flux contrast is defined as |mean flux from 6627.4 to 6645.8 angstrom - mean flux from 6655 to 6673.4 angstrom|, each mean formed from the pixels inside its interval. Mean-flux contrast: 0.04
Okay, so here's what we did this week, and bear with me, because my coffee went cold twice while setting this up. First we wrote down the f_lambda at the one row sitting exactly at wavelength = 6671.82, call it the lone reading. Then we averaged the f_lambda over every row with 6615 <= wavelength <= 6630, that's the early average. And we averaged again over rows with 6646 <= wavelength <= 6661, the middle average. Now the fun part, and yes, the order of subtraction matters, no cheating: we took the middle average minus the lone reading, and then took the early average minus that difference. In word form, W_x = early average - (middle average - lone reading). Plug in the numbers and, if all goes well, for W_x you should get 0.61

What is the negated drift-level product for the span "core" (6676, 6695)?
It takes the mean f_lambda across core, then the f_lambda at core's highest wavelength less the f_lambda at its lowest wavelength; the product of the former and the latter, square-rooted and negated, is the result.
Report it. -0.20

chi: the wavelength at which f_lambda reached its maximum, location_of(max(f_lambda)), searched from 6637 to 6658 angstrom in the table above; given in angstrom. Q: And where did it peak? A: 6638.11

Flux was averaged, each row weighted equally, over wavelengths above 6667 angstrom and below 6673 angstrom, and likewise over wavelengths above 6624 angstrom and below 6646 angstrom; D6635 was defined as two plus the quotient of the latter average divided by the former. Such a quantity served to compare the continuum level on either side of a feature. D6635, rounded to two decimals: 3.08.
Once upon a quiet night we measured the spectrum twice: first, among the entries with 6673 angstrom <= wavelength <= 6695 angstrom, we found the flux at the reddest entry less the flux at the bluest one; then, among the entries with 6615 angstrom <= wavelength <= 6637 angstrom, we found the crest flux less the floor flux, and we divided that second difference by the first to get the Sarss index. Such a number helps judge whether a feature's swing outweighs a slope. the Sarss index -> 1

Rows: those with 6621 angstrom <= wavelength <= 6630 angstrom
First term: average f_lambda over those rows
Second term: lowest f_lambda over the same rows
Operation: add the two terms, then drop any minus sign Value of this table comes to 1.19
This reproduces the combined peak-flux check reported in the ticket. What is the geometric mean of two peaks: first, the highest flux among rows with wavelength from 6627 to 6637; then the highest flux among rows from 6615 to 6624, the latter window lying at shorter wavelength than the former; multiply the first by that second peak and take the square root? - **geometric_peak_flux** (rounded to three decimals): 0.716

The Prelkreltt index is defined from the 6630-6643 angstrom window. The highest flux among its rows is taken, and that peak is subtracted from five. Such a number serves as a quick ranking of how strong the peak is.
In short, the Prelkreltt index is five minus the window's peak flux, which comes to 4.22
